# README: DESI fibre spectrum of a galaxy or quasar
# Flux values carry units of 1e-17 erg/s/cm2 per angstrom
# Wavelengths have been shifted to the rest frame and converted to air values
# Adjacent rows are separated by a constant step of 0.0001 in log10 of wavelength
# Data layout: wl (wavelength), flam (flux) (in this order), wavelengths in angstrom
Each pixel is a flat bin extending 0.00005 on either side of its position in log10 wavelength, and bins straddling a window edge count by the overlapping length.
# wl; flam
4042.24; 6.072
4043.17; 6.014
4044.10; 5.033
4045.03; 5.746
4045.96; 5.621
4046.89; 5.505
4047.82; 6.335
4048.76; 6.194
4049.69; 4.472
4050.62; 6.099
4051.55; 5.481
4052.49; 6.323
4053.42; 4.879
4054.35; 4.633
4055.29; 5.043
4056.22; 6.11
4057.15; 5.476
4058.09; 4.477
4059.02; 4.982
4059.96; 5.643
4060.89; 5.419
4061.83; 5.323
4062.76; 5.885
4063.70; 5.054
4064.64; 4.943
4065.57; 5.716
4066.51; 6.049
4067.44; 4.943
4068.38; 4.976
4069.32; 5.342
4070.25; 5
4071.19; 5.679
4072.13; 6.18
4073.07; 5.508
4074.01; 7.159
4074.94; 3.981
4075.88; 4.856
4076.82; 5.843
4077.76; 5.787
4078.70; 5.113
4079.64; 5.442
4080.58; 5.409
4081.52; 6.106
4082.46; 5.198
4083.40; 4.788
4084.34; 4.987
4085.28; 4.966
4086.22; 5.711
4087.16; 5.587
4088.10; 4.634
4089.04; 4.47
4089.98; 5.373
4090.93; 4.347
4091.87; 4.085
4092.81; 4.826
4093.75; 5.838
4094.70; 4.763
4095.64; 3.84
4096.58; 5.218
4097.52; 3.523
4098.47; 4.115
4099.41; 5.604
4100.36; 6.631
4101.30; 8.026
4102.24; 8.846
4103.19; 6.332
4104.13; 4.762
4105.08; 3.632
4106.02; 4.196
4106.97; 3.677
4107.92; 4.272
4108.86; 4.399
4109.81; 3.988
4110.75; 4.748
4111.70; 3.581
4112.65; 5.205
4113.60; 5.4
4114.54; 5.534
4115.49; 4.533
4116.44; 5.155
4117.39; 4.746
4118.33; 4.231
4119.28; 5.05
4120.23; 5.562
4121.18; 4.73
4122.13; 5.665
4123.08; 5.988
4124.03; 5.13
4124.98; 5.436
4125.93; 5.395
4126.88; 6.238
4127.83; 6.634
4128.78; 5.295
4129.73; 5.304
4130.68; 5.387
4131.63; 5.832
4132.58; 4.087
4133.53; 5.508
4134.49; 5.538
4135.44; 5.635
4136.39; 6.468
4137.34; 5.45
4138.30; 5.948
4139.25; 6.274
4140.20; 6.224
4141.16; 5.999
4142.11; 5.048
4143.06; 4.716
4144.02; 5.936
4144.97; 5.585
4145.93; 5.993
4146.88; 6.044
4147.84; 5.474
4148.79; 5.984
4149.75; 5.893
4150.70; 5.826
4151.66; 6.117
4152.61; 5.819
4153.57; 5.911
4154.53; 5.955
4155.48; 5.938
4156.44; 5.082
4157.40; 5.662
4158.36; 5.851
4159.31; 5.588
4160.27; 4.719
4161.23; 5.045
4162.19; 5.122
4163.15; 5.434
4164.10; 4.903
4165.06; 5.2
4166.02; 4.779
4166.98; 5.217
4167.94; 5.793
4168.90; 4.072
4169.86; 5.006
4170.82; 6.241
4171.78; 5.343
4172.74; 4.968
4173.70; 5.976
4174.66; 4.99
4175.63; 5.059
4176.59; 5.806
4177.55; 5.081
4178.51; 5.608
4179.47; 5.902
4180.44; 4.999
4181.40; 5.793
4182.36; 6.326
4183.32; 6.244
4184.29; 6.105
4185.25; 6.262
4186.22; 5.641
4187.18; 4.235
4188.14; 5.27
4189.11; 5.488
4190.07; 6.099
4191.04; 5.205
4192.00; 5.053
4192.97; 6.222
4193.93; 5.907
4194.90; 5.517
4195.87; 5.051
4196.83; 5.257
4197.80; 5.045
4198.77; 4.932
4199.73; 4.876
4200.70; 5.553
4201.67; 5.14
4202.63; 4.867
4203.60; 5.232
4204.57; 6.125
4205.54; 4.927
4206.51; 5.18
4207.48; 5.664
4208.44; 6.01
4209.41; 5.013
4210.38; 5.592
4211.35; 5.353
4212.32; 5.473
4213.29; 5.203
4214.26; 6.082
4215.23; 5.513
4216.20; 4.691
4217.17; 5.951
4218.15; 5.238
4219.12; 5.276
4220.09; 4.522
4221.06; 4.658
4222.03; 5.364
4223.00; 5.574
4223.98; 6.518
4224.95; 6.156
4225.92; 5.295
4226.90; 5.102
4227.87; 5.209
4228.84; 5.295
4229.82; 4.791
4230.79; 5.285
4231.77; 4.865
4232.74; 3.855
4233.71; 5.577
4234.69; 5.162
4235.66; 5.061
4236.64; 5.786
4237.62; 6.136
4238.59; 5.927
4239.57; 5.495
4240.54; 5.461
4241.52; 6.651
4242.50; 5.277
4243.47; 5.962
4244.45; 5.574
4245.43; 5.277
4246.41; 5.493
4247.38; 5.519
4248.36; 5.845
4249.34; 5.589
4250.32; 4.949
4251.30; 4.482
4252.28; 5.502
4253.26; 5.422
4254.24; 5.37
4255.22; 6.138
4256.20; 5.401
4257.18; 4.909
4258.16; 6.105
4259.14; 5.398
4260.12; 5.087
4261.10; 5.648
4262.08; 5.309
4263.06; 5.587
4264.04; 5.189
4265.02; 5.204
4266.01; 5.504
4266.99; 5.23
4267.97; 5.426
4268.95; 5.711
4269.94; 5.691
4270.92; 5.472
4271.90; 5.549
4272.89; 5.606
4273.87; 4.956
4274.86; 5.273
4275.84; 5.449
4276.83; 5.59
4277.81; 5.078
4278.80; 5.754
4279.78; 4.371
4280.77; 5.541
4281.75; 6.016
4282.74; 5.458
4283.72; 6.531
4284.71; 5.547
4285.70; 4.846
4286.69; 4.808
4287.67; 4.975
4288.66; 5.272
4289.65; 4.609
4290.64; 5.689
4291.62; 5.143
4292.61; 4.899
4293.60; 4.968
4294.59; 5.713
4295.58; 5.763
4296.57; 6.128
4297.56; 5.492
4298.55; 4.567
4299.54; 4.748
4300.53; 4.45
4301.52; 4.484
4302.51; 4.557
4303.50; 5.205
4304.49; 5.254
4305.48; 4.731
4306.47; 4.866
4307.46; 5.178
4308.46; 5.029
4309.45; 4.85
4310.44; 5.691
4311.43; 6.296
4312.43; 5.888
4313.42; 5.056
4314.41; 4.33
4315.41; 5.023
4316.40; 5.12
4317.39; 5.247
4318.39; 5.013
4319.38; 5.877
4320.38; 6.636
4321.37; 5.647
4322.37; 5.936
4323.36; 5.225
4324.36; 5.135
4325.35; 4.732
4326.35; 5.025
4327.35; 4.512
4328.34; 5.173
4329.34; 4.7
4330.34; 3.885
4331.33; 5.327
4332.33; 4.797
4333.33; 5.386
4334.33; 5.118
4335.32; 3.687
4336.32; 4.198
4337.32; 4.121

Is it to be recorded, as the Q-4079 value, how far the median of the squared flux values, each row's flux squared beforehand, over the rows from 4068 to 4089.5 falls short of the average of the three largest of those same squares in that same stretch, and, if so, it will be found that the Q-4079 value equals 14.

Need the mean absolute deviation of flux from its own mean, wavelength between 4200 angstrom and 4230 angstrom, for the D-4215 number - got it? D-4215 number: 0.37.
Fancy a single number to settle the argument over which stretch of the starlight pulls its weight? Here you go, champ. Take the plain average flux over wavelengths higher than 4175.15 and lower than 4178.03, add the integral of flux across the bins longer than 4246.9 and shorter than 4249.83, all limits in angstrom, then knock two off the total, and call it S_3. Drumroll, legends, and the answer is 19.9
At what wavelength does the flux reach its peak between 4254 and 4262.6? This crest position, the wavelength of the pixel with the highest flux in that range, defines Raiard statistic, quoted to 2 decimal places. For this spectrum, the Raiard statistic 4255.22 angstrom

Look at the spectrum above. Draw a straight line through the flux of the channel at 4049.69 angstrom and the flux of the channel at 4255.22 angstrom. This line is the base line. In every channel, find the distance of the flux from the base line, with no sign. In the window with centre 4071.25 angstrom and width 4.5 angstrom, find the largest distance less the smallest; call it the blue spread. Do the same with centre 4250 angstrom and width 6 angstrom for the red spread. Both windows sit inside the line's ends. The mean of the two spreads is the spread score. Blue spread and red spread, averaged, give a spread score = 1.3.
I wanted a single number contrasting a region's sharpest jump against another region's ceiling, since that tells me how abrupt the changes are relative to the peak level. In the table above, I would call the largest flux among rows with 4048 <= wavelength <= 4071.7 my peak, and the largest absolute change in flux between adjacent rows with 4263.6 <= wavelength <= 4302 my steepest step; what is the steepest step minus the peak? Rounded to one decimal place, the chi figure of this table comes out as -4.9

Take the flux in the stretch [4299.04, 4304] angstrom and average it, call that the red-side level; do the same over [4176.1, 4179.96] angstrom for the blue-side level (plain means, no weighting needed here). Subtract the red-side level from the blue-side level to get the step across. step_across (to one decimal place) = 0.9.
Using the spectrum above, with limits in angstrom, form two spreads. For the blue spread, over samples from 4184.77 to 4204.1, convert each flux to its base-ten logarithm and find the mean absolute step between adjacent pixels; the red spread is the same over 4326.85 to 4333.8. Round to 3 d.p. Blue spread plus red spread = 0.111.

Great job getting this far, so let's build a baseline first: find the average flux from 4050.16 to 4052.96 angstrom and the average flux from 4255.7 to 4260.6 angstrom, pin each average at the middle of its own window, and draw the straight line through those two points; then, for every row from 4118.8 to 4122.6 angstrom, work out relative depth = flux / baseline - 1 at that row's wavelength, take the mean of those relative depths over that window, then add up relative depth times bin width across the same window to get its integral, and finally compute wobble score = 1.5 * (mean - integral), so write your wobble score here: 0.38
